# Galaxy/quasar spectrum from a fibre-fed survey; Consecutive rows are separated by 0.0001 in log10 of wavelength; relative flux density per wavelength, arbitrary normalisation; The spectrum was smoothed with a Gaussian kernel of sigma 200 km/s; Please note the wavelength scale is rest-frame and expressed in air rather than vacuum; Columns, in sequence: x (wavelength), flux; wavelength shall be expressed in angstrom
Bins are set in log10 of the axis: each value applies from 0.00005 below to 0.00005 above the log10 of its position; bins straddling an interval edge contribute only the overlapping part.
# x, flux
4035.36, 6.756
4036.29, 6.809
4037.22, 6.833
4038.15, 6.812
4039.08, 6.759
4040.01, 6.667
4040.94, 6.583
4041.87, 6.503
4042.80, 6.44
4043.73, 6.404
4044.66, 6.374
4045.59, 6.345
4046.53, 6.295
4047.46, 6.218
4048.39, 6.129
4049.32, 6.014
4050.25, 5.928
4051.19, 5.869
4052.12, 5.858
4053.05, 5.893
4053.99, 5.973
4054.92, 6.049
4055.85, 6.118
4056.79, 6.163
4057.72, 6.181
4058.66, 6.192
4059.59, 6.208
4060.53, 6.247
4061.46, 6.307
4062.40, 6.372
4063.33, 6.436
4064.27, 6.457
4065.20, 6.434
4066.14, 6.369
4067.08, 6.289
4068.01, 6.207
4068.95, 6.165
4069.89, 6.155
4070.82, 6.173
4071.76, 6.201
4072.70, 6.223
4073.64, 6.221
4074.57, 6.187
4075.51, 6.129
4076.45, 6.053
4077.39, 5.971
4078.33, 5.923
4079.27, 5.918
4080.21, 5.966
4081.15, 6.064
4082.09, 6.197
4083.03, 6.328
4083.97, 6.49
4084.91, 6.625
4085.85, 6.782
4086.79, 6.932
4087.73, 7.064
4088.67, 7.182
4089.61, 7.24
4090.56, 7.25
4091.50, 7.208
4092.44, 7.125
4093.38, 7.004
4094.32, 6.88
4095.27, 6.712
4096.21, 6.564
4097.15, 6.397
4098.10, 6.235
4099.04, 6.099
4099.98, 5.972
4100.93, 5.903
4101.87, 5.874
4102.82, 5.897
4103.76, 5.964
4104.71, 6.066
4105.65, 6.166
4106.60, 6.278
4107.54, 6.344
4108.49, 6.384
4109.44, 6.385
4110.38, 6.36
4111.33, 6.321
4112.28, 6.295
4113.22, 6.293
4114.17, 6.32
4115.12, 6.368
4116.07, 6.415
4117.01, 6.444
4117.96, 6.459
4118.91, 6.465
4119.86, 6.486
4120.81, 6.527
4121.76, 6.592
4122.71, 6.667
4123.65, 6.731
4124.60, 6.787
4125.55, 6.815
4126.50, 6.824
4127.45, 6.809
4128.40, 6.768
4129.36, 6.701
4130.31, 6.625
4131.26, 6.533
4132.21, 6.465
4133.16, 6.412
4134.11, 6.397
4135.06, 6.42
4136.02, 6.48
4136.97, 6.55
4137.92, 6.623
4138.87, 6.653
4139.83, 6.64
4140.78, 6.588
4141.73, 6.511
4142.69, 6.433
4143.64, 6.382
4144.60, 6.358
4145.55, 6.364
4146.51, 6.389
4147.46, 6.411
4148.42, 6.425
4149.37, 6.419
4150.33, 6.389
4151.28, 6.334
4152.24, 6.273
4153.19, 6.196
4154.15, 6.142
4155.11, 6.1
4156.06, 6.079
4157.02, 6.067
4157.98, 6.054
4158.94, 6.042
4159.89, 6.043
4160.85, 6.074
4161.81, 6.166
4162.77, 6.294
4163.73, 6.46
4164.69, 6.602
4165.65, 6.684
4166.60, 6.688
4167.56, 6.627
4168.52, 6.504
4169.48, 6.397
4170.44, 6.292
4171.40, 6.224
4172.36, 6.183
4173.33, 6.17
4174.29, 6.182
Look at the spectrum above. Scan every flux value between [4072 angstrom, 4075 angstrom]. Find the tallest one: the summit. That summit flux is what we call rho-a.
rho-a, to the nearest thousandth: 6.223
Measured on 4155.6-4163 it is 6.294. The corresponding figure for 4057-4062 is 6.307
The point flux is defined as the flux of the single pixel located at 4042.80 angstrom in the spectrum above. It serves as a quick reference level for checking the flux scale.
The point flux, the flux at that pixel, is 6.44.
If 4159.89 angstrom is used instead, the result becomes 6.043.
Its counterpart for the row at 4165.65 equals 6.684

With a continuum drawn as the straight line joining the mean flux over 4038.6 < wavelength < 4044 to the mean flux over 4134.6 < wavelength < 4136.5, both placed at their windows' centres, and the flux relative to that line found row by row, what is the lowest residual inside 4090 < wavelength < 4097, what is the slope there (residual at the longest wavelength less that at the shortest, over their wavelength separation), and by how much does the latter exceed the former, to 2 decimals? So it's -0.19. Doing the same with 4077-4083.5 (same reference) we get 0.66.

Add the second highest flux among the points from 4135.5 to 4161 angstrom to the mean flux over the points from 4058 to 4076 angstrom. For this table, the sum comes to 12.9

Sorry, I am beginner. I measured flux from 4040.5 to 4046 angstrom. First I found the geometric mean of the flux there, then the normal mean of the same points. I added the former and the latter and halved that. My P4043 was 6.44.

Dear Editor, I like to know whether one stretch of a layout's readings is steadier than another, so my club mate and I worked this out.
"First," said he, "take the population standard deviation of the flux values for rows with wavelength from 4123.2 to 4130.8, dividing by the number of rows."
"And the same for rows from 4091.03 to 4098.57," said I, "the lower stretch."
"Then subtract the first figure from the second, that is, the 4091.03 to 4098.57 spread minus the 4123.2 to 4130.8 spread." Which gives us 0.26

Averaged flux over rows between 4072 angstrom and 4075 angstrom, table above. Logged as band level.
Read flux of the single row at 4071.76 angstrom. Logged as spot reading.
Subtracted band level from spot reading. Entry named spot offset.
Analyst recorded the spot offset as 0.0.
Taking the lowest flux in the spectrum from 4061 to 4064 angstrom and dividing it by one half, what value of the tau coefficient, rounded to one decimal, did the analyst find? 12.6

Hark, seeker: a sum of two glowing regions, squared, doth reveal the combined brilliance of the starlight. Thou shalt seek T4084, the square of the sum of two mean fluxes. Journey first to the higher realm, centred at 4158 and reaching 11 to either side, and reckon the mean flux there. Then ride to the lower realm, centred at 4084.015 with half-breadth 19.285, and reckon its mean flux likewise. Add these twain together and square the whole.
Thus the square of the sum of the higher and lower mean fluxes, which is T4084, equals 162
